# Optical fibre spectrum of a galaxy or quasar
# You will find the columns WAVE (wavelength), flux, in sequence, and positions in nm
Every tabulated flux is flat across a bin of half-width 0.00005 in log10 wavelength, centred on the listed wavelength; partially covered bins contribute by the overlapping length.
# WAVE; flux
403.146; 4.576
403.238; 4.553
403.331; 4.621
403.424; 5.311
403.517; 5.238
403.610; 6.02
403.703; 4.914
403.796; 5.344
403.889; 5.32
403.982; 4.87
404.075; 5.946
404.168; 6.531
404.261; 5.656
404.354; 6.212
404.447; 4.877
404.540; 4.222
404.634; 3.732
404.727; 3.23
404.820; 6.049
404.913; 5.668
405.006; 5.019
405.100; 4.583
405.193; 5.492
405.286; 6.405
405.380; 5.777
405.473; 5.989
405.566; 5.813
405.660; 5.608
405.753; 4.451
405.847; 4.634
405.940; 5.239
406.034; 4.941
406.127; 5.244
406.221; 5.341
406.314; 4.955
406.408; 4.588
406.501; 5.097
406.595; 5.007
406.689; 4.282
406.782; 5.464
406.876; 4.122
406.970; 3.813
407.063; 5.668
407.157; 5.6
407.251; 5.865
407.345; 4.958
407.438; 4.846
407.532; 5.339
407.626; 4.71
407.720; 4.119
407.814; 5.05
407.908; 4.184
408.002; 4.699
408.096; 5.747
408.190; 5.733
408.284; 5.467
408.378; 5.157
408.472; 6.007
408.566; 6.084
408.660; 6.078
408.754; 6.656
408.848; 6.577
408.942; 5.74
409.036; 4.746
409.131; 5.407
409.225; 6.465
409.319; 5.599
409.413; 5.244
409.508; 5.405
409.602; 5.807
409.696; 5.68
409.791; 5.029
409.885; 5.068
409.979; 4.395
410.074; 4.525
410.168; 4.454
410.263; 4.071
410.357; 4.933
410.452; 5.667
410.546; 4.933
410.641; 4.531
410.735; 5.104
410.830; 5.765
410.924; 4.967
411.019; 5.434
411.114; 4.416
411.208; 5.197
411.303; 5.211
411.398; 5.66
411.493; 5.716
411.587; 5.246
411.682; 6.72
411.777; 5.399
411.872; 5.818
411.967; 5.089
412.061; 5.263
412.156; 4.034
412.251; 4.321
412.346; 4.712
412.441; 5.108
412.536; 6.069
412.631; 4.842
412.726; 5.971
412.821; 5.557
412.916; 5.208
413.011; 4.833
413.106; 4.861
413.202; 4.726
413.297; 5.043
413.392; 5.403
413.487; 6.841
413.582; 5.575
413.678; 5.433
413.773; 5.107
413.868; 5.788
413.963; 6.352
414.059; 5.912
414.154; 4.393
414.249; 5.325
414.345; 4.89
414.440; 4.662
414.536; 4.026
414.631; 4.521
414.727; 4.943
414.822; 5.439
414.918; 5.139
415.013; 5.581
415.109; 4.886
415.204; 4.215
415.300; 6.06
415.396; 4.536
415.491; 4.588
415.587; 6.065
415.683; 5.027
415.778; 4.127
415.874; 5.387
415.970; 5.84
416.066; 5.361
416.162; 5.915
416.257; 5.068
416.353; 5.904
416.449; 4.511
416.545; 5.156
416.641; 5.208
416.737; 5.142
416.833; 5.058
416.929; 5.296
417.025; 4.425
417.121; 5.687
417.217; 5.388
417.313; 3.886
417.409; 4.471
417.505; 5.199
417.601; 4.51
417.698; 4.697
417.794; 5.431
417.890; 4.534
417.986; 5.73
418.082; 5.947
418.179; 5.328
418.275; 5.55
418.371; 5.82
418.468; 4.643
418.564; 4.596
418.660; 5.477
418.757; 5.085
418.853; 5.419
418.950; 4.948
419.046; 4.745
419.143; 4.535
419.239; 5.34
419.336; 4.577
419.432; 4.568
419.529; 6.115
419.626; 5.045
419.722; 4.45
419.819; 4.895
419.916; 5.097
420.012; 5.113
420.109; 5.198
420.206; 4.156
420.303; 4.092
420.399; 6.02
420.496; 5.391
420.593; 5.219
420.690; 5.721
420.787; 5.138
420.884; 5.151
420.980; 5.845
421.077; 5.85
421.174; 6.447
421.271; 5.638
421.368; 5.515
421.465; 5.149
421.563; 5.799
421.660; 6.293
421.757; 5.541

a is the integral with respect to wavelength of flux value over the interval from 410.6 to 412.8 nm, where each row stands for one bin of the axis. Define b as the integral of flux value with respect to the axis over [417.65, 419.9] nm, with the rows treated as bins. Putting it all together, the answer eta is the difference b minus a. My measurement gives -0.06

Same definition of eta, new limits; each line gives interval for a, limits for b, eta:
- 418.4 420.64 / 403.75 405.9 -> 0.16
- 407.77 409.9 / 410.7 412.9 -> -0.20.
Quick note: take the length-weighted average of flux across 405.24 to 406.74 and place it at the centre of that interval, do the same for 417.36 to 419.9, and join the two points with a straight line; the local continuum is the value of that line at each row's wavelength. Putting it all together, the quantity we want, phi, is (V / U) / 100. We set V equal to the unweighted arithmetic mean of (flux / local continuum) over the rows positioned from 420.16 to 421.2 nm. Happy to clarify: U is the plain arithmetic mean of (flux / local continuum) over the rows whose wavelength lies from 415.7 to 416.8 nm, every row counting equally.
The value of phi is 0.0104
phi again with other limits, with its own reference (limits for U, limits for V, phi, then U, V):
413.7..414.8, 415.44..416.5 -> 0.0104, 0.99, 1.03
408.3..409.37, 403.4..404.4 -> 0.0094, 1.13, 1.07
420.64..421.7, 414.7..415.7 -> 0.0089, 1.13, 1.01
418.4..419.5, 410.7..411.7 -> 0.0108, 0.97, 1.05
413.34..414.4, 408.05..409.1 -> 0.0104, 1.08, 1.12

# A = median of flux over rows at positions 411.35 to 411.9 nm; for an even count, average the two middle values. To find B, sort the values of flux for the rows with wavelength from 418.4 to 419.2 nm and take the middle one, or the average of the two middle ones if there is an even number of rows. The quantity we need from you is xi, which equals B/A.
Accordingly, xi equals 0.85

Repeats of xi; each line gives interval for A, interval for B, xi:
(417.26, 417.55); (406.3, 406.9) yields 1.11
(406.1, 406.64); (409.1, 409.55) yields 1.07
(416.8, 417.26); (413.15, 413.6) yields 1.02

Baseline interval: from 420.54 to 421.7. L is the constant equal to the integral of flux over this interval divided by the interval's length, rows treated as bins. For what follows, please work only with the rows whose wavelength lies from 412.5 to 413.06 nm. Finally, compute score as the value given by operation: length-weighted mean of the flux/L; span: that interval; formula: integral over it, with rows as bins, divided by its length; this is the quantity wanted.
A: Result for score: 0.96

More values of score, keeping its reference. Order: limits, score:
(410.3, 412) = 0.94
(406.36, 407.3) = 0.88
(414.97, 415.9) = 0.89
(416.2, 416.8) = 0.92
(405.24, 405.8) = 1.01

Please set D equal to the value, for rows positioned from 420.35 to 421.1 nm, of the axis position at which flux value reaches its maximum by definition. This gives 420.399 nm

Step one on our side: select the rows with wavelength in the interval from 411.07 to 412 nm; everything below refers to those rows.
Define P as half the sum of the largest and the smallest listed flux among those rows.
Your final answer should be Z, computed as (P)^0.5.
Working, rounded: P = 5.6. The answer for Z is 2.36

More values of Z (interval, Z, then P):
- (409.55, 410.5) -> 2.22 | 4.9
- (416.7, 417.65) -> 2.19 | 4.8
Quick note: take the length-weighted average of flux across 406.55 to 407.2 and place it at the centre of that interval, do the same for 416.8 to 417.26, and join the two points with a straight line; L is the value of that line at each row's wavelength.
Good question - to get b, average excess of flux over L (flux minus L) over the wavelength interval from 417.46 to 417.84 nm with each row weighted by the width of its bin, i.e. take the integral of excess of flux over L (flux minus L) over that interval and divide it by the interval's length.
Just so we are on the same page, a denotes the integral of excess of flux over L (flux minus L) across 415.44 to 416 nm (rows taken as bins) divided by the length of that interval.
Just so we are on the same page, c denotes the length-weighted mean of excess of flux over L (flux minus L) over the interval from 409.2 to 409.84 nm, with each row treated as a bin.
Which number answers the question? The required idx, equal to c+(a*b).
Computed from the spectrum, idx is 0.64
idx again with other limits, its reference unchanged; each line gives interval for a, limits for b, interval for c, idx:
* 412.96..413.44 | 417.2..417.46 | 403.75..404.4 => 0.99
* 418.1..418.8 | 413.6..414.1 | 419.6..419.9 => -0.43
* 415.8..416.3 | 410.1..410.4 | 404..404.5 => 0.86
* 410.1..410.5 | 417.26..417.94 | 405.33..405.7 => 1.10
